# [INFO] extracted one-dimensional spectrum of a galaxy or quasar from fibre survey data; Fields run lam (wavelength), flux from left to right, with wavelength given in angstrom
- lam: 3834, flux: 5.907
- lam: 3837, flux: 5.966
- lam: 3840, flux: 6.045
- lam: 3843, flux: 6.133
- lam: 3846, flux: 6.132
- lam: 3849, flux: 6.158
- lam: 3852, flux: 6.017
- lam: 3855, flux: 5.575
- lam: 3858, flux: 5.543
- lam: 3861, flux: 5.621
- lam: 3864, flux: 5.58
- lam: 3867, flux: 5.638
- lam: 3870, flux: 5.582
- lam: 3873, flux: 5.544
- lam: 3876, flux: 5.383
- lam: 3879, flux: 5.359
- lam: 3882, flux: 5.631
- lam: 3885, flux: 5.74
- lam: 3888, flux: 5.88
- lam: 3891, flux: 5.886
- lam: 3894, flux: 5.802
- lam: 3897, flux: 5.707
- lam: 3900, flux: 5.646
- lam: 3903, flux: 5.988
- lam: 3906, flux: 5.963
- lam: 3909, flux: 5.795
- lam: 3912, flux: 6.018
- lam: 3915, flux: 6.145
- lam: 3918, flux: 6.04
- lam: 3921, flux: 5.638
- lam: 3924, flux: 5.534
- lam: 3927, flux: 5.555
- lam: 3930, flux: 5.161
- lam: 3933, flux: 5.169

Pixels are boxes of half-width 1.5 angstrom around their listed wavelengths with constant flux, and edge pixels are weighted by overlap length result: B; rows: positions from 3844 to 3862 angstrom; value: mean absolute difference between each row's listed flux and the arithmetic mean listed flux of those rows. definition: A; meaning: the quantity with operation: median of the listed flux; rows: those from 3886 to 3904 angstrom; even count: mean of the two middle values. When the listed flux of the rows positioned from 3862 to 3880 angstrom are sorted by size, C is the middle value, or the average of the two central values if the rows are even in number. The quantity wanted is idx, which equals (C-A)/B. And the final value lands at -1.1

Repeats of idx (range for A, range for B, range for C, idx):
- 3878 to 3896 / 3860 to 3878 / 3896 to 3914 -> 1.7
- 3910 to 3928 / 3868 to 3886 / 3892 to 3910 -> -0.3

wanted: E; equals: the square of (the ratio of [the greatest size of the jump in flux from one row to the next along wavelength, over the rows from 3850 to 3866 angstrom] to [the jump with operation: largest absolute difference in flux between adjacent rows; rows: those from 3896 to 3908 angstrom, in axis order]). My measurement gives 1.7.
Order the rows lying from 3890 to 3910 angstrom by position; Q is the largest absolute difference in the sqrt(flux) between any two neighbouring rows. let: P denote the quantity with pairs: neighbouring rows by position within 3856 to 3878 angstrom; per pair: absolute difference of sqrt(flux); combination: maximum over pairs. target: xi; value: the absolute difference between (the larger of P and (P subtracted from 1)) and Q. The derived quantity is 0.895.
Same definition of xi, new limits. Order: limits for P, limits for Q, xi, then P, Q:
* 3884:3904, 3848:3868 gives 0.837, 0.071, 0.092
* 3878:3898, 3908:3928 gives 0.859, 0.058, 0.083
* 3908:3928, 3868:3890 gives 0.859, 0.083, 0.058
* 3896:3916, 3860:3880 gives 0.895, 0.071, 0.034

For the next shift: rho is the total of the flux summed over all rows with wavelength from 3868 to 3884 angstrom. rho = 27.5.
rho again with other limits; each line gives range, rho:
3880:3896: 28.9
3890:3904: 29.0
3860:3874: 28.0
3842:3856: 30.0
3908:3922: 29.6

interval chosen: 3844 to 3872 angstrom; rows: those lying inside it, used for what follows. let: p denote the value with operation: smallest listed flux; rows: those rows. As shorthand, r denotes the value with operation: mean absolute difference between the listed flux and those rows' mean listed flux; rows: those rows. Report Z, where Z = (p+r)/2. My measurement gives 2.89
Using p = 5.543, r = 0.23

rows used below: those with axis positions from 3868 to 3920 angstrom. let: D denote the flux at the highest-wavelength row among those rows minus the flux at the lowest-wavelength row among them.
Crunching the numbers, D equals 0.46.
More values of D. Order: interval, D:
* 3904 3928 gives -0.41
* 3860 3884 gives 0.01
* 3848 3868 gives -0.52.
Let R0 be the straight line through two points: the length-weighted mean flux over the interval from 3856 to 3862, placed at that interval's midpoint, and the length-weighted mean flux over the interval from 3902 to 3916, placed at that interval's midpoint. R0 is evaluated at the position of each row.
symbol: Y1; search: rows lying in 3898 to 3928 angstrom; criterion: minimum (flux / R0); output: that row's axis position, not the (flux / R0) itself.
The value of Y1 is 3927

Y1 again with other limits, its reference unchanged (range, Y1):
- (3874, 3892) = 3879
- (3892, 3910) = 3900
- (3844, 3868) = 3864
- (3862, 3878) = 3876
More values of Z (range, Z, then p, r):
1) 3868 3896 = 2.76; 5.359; 0.16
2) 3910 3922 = 2.90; 5.638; 0.16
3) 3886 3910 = 2.87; 5.646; 0.10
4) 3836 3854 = 3.02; 5.966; 0.07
